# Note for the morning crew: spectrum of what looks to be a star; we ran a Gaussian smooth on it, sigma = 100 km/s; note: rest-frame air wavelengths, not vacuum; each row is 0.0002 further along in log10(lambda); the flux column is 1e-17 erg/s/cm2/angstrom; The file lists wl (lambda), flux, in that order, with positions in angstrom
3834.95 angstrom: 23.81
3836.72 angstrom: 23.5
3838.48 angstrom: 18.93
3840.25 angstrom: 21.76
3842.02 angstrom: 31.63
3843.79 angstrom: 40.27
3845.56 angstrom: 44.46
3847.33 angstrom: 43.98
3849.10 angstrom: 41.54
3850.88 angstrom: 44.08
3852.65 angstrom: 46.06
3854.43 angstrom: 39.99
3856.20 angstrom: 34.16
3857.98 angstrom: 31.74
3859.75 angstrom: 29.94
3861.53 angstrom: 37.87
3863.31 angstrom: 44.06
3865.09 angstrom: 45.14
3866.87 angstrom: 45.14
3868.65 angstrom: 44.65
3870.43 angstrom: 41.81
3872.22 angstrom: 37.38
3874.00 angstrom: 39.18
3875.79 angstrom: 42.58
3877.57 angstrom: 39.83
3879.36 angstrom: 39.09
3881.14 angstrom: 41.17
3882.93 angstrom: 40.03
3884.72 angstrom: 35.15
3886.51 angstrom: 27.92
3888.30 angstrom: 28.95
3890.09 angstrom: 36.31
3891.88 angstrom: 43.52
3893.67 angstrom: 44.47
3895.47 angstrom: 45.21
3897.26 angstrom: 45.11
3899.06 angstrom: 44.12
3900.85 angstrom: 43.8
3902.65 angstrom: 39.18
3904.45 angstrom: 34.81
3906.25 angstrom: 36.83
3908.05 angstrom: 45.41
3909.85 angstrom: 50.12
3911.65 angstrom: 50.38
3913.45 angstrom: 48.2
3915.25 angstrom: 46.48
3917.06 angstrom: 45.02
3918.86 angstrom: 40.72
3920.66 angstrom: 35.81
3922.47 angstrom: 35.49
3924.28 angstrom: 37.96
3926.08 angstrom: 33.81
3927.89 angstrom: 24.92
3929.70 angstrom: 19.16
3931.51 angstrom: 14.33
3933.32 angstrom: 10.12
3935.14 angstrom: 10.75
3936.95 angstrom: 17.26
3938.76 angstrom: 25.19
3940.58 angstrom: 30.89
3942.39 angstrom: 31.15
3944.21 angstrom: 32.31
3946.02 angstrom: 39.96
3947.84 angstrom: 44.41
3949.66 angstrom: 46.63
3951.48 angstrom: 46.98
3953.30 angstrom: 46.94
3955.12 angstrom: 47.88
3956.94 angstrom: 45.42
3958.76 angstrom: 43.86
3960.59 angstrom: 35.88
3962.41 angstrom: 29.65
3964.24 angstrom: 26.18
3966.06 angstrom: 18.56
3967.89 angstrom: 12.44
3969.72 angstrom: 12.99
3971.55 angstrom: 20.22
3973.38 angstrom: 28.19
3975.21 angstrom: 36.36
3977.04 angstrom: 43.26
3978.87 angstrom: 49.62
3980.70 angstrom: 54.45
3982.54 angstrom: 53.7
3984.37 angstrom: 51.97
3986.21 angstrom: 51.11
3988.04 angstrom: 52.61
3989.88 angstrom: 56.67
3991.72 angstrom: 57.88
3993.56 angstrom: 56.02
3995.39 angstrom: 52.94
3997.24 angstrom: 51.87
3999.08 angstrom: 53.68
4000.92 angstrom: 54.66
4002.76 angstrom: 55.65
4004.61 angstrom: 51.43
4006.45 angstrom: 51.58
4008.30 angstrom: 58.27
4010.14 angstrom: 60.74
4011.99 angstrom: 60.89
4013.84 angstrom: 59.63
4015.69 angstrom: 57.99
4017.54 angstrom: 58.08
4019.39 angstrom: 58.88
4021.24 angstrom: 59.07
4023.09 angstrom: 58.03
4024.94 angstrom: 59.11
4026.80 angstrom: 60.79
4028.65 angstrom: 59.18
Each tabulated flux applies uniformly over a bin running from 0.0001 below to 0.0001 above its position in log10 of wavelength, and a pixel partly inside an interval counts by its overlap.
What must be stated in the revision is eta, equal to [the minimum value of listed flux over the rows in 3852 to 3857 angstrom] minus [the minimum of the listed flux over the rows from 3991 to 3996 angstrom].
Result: -19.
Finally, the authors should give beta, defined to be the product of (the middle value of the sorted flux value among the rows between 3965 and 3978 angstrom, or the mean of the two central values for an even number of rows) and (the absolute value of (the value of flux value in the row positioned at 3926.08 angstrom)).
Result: 684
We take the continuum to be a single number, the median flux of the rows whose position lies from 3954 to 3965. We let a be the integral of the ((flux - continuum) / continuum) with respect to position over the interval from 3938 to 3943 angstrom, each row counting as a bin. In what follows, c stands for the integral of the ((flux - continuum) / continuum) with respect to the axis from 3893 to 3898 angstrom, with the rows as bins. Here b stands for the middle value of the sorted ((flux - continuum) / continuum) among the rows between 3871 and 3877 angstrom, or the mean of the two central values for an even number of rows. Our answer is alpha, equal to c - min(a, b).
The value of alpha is 2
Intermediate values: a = -1.4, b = -0.02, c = 0.64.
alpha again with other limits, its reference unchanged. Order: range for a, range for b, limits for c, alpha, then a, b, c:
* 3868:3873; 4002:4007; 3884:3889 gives -1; 0.2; 0.29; -1.16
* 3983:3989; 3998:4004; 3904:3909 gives 0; 1.8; 0.37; -0.05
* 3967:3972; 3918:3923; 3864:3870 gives 4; -3.1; -0.10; 0.73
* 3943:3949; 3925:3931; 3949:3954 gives 1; -0.2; -0.37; 0.88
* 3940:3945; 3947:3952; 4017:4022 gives 3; -1.1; 0.17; 2.36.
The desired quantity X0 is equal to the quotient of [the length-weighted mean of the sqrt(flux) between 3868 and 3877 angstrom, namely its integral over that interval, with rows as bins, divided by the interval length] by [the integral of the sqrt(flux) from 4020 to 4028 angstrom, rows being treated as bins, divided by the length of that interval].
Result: 0.83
